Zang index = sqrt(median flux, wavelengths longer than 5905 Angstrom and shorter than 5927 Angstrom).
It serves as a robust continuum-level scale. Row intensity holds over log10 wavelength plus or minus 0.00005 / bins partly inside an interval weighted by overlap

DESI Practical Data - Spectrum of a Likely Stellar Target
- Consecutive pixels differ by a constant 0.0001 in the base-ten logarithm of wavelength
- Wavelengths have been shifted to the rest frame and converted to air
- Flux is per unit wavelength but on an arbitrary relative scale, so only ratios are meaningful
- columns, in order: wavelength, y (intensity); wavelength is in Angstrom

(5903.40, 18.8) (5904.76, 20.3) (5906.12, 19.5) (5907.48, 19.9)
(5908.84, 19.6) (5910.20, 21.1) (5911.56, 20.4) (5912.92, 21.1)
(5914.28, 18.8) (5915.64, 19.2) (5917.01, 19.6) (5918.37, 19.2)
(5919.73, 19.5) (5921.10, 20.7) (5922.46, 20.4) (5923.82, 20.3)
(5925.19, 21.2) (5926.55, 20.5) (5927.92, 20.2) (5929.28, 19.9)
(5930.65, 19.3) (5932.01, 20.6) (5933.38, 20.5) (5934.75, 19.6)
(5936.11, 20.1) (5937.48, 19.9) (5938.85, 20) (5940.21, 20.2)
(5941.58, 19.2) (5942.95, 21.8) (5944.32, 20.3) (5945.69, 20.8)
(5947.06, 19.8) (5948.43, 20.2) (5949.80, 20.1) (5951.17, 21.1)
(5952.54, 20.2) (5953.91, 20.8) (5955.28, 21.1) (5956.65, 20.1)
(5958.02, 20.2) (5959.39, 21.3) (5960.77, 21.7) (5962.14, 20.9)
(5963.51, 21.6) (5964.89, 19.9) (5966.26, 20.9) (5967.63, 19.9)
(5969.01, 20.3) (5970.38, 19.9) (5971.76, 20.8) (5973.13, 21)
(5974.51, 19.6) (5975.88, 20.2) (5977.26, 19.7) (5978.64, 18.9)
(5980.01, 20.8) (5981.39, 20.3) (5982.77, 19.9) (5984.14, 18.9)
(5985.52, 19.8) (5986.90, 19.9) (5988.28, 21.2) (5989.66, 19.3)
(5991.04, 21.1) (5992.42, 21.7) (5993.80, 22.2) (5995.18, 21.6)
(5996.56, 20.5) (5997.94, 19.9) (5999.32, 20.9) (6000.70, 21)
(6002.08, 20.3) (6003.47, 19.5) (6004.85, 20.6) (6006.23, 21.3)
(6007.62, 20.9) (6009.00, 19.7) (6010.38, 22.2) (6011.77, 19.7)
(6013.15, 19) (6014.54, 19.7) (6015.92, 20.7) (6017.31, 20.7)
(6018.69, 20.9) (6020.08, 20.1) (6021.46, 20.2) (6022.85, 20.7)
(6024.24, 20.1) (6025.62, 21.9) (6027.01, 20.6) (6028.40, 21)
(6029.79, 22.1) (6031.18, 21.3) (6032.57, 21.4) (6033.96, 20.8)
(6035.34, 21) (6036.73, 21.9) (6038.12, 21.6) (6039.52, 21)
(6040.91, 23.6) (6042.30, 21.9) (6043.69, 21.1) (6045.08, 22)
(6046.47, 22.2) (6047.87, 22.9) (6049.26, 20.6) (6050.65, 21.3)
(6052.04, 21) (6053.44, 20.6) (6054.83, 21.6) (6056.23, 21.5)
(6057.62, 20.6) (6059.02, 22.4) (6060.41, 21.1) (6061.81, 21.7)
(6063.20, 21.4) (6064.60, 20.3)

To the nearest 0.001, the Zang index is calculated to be 4.483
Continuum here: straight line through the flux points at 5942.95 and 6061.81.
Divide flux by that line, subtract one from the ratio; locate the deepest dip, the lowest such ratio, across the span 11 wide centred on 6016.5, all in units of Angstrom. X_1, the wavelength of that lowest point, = 6013.15 Angstrom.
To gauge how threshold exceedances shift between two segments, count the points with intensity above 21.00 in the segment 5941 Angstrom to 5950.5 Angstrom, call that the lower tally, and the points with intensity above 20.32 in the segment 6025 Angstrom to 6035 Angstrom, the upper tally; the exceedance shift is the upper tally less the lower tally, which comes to 6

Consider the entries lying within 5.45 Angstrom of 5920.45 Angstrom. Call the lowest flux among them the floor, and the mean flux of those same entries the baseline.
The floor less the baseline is -0.81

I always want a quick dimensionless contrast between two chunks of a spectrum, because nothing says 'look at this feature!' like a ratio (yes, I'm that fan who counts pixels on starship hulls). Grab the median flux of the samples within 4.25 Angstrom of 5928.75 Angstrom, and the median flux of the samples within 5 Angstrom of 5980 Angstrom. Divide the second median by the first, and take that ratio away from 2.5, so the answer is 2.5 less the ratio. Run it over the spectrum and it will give 1.52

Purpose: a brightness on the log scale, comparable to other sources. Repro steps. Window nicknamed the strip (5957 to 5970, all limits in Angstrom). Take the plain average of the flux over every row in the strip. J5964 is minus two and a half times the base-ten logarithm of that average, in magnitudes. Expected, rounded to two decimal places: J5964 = -3.29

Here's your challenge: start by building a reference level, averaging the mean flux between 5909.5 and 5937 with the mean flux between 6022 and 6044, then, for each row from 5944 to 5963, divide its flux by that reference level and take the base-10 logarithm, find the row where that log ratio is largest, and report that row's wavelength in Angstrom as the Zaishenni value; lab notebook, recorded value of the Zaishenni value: 5960.77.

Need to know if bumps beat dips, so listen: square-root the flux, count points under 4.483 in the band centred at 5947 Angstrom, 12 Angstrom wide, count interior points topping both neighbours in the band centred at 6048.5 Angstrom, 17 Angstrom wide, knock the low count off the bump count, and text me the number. 1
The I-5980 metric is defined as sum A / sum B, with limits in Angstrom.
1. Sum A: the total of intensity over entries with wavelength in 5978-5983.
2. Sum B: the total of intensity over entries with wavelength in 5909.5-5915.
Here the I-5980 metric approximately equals 0.98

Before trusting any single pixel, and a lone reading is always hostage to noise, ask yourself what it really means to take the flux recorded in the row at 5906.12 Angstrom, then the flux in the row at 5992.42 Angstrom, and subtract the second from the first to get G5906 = -2.2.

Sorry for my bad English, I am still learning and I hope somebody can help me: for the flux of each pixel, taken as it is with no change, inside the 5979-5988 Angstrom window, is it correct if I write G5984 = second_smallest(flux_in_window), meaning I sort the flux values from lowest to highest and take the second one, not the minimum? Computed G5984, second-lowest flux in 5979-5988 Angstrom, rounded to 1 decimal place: 19.8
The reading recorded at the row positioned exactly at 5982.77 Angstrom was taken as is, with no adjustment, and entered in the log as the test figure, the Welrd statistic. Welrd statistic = 19.9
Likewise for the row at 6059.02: 22.4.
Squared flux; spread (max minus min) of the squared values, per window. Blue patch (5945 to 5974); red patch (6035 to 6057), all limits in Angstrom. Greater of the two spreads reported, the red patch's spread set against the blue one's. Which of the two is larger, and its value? 133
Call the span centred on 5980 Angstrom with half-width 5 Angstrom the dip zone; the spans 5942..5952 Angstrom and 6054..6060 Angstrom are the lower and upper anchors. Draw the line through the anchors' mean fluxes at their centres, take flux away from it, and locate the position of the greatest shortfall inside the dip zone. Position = 5984.14 Angstrom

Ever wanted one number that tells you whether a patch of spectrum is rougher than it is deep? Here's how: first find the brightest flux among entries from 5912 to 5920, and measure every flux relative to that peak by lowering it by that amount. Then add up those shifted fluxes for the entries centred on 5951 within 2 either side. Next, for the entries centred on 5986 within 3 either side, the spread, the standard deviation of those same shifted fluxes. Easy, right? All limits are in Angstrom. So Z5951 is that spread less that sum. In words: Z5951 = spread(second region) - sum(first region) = 3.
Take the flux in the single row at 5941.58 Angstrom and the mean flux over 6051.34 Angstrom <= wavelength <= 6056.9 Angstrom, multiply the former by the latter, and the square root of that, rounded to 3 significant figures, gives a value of 20.2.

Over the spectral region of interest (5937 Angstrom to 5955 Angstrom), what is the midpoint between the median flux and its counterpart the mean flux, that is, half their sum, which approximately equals 20.3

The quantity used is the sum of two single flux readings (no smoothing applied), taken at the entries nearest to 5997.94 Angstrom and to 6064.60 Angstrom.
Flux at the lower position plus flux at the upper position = 40.2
